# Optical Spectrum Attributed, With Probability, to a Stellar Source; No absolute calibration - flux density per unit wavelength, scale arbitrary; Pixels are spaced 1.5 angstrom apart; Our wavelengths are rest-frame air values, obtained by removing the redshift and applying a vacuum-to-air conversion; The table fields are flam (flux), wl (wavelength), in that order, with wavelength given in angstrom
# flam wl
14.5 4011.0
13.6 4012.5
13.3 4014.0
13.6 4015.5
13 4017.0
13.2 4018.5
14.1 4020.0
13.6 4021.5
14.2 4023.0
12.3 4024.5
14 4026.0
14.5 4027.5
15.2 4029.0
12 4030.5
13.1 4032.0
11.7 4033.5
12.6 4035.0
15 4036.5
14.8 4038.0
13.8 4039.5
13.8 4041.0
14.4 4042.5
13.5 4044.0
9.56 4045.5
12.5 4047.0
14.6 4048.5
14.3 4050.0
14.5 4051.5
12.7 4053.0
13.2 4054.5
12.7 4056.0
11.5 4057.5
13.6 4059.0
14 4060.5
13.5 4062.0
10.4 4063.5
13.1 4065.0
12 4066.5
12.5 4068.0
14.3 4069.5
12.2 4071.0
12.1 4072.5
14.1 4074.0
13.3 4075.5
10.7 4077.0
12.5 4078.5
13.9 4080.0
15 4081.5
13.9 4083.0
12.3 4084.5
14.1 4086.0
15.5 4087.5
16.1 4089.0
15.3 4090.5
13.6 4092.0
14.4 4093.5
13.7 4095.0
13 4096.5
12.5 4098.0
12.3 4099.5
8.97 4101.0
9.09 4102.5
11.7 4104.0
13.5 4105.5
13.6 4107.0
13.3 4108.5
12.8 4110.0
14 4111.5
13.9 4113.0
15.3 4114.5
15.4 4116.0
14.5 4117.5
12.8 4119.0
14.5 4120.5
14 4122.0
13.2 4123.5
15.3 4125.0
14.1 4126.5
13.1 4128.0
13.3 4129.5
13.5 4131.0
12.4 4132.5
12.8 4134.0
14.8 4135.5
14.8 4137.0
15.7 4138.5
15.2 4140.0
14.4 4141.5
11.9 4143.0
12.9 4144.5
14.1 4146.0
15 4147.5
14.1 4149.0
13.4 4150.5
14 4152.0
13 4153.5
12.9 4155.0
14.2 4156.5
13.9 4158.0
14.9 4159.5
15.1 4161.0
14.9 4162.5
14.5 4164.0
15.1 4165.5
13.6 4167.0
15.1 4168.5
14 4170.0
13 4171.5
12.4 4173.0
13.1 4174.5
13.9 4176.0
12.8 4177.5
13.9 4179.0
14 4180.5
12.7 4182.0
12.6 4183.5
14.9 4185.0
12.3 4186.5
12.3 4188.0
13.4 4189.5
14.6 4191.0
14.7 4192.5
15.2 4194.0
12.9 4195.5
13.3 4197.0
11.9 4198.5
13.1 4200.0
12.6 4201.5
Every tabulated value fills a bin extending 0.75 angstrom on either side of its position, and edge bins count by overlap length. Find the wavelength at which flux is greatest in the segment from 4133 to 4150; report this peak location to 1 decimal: 4138.5 angstrom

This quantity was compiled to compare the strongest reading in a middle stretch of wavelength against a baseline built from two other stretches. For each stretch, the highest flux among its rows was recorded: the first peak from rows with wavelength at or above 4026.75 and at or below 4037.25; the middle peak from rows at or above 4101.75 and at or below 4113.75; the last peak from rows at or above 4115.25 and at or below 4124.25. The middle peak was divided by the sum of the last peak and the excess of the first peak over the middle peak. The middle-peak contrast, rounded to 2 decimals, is 0.84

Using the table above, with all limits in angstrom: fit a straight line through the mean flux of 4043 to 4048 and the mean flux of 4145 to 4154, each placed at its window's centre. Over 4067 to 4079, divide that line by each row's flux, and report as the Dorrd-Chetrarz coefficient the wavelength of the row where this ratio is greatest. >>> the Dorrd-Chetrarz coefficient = 4077.0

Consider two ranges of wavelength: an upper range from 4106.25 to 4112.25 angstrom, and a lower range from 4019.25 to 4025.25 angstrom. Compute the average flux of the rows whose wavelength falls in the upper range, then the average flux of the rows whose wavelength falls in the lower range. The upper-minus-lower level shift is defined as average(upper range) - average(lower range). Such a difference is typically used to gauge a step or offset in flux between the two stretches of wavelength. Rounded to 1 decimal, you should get -0.1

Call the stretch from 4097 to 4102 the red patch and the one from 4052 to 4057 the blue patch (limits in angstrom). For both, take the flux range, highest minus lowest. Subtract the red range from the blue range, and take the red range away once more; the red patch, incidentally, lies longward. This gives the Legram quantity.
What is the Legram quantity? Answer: -6.6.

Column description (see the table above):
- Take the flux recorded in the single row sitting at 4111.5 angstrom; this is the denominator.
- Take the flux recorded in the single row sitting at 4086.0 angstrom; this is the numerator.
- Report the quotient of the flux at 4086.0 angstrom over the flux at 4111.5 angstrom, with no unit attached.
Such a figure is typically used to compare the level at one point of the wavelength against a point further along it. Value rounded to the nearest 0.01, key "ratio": 1.01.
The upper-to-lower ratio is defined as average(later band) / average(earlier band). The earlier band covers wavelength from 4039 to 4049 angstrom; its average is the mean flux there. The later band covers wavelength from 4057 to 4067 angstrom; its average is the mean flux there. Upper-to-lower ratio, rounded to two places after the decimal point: 0.96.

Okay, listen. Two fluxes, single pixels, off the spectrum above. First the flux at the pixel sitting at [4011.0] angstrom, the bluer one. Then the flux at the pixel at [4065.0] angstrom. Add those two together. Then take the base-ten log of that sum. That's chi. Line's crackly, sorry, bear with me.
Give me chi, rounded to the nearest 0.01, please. 1.44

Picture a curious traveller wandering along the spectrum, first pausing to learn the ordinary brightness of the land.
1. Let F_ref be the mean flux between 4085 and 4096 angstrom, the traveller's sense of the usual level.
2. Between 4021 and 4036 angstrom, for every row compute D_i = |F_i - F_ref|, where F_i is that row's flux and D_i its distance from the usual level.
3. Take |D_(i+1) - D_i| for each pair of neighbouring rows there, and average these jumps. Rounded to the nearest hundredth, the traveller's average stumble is 1.18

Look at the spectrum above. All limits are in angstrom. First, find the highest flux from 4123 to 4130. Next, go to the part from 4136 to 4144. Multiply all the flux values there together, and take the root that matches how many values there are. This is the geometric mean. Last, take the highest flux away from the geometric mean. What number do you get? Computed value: -0.97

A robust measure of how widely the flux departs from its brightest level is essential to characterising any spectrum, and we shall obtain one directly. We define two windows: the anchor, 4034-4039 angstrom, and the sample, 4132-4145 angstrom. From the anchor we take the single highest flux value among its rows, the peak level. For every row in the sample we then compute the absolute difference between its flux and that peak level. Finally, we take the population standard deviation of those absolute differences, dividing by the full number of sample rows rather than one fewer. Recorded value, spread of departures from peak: 1.10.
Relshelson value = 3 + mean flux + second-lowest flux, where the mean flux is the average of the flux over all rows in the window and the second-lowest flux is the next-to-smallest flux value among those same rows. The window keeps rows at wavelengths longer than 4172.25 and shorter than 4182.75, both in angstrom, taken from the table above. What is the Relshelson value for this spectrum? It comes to 29.0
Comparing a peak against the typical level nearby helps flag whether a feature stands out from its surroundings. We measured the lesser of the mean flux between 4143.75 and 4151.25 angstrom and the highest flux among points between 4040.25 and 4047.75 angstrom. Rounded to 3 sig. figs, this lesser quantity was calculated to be 13.9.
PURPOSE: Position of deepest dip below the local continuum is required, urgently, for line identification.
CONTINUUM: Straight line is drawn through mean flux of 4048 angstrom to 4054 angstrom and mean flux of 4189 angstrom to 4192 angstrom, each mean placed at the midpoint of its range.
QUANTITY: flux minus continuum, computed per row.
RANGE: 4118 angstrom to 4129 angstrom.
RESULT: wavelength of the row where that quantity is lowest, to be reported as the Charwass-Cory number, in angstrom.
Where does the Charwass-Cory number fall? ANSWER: 4119.0 angstrom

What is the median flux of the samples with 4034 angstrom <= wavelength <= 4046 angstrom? 13.8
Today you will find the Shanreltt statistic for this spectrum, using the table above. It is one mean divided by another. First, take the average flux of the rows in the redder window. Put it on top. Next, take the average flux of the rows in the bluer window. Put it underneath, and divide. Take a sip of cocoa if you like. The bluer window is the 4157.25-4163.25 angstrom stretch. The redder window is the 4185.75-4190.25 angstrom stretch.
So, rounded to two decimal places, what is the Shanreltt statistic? 0.86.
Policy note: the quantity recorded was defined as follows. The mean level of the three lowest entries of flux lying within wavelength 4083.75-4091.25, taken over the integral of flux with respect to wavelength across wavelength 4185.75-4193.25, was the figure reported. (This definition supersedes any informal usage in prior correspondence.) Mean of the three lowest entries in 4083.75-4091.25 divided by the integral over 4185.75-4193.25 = 0.138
